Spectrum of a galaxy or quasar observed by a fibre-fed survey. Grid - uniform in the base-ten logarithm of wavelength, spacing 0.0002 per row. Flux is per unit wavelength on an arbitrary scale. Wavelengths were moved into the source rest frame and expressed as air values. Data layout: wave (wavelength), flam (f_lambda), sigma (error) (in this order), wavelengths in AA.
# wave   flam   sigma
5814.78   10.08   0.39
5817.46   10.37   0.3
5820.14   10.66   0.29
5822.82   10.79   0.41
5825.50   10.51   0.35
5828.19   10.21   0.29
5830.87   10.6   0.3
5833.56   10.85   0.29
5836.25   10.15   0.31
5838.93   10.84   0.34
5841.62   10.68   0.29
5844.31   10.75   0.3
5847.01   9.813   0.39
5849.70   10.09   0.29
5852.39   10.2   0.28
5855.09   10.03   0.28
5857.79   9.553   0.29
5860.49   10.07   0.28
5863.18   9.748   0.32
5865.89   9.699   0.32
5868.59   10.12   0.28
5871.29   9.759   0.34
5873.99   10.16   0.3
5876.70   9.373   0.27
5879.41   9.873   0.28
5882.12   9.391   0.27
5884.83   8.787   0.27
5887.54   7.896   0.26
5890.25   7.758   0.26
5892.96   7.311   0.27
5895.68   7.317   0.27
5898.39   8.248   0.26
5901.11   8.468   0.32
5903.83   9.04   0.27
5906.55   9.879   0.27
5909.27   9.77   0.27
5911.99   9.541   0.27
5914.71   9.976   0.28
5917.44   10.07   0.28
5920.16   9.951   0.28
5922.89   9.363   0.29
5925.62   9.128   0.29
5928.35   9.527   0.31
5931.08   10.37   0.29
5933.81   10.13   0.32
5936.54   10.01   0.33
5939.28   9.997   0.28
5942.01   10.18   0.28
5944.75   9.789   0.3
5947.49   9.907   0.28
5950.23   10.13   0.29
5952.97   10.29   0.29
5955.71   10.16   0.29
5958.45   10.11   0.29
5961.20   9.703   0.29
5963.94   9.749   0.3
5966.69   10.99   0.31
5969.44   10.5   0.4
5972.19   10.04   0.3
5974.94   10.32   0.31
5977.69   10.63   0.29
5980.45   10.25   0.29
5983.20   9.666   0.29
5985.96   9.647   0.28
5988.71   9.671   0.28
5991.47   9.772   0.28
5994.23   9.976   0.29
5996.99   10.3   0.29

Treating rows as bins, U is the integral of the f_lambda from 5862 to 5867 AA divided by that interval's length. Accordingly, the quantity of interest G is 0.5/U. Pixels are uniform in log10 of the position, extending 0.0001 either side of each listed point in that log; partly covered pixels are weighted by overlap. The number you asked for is 0.0515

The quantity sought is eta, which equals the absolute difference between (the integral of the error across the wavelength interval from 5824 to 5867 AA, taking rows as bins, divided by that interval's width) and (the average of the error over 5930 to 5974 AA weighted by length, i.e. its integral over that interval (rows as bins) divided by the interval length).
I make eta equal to 0.0051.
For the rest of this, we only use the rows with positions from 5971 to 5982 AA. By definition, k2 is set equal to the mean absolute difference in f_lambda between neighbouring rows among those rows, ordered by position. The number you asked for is 0.32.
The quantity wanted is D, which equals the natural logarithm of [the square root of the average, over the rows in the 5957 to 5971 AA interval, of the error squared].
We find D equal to -1.14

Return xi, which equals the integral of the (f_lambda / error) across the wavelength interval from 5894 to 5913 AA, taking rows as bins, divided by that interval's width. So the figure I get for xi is 32.3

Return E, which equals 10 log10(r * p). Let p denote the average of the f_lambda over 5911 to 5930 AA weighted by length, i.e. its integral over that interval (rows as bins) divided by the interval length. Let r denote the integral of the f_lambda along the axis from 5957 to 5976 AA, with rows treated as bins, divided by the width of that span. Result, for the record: 19.94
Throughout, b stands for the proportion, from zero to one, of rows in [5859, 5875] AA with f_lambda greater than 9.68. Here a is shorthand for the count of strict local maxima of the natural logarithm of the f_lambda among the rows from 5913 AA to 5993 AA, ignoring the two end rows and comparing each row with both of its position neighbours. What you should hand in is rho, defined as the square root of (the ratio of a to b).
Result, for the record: 2.4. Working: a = 6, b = 1.0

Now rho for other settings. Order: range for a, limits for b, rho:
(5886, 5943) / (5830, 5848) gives 1.7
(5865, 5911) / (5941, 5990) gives 2.2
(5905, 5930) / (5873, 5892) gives 1.9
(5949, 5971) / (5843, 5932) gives 1.9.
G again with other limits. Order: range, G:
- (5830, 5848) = 0.0475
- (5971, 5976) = 0.0491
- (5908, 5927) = 0.0516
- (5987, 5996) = 0.0509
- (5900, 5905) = 0.0571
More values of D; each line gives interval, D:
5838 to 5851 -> -1.13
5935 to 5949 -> -1.22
